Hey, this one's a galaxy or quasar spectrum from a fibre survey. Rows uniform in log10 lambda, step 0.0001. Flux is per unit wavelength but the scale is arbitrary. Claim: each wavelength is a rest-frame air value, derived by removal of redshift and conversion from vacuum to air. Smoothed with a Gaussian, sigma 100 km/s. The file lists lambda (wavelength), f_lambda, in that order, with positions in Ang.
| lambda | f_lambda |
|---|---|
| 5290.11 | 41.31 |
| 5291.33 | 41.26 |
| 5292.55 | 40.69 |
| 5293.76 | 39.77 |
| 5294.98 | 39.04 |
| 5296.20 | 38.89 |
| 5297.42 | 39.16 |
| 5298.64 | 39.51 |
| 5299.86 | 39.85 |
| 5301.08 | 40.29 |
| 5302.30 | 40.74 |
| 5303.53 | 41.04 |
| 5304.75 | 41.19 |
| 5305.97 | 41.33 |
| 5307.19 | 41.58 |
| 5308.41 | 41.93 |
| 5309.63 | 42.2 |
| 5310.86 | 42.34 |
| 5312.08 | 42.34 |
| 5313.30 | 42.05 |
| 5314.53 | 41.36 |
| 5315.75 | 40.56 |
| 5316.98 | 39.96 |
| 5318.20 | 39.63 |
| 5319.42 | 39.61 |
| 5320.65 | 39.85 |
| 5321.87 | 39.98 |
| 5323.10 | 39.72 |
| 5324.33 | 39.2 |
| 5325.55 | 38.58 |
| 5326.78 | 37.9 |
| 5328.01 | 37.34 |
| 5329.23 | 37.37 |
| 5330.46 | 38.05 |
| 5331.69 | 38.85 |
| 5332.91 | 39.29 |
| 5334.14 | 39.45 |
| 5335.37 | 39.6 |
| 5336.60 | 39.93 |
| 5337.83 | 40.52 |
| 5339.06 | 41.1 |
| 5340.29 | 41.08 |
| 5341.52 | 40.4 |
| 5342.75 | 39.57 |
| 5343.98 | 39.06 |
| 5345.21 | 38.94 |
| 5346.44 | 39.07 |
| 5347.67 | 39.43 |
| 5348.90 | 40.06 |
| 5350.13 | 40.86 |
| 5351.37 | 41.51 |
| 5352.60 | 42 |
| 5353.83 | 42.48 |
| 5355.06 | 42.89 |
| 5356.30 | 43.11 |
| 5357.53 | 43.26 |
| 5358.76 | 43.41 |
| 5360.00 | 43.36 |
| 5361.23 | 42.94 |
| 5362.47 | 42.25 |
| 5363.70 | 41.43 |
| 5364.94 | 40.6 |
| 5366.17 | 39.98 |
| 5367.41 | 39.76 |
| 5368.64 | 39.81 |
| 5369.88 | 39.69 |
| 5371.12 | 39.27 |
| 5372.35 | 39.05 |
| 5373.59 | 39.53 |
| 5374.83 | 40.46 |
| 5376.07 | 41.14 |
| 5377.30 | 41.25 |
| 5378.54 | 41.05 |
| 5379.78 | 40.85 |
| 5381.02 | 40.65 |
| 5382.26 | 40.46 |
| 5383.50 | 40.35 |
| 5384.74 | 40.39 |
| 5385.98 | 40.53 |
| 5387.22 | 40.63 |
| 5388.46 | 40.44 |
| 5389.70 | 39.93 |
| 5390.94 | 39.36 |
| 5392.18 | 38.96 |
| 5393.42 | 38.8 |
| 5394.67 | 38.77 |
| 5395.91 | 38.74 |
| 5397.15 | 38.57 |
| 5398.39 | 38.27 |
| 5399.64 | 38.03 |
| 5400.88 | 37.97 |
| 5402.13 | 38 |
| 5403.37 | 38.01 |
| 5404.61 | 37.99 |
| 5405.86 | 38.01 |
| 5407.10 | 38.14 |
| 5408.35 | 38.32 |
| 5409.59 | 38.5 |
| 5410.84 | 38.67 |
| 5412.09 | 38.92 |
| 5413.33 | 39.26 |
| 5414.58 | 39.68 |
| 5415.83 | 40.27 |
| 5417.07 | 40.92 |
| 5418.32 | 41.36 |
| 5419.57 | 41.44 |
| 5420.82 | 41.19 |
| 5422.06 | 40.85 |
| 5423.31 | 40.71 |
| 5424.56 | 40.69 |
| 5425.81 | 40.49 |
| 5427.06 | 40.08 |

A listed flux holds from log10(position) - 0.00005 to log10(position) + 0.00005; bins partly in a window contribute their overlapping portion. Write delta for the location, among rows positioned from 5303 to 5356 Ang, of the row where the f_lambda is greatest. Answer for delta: 5355.06 Ang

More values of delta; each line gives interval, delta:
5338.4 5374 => 5358.76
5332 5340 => 5339.06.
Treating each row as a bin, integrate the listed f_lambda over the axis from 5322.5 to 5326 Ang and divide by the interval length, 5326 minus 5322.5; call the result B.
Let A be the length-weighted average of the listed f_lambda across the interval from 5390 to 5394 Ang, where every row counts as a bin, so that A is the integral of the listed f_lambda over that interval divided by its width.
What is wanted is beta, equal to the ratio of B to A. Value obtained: 1.00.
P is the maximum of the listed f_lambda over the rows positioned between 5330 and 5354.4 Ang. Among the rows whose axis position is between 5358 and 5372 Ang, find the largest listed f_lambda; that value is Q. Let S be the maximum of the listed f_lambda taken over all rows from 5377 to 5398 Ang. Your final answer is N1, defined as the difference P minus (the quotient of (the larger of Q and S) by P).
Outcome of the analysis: 41.5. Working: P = 42.48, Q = 43.41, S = 41.25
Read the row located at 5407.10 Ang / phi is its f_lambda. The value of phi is 38.14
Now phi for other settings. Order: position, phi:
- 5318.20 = 39.63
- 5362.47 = 42.25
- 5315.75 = 40.56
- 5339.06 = 41.1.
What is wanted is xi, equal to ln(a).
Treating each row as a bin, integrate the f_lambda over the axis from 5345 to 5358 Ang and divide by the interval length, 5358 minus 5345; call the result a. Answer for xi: 3.72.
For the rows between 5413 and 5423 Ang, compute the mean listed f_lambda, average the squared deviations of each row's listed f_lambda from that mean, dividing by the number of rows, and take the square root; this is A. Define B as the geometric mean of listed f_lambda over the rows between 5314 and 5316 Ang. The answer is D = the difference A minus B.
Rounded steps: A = 0.8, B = 41.0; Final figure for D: -40.2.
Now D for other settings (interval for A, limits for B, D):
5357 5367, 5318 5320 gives -38.4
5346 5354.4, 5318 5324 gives -38.6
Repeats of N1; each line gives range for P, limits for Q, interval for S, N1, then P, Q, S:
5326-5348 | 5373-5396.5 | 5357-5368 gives 40.0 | 41.1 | 41.25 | 43.41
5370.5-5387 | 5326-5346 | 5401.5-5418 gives 40.3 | 41.25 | 41.1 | 40.92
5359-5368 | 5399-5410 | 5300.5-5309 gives 42.4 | 43.36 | 38.5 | 41.93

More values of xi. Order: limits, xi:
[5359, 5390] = 3.71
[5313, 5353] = 3.68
